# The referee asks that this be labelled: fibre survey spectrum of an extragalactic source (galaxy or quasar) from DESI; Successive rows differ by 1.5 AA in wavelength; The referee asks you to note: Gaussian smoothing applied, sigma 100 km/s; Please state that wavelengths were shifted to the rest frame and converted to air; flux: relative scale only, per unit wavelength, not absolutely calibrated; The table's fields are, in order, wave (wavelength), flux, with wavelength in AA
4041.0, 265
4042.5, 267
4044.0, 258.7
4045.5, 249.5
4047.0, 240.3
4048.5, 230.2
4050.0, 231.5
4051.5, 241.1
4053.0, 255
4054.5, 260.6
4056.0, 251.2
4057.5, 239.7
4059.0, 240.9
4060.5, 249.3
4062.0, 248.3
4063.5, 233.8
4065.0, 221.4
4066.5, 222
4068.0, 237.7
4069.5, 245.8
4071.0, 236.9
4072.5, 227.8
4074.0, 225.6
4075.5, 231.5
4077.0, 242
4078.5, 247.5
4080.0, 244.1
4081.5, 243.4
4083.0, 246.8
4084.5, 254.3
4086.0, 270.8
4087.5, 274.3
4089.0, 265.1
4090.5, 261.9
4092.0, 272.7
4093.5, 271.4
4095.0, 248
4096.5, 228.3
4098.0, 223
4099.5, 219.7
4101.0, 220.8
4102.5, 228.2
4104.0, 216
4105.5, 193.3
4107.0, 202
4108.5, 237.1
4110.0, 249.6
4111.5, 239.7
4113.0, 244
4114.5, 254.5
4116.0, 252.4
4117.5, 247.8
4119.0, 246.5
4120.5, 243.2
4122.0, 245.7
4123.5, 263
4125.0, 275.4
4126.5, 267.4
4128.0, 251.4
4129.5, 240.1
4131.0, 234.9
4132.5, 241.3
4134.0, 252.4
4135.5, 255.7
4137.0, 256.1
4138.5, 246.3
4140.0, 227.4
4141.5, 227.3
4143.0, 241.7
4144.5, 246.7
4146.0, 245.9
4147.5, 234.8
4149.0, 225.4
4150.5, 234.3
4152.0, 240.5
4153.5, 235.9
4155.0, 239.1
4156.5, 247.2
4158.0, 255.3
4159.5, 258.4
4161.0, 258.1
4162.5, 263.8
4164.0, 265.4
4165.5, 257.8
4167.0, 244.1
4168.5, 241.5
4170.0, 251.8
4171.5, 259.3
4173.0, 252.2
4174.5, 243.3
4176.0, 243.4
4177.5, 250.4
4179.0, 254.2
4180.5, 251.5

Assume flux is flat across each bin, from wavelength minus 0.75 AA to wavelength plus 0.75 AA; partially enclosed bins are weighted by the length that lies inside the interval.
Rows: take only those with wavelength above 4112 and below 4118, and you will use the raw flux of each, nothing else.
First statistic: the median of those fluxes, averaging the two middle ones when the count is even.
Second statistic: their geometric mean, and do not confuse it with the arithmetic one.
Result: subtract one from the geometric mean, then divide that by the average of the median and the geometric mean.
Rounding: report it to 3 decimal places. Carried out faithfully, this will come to 0.995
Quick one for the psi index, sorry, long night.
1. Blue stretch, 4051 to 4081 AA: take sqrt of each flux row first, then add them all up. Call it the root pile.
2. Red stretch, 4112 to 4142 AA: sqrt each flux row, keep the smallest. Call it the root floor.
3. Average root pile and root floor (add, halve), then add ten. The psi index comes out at 172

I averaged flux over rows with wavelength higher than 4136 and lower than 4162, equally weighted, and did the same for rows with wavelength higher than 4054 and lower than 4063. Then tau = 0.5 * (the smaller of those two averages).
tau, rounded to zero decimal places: 121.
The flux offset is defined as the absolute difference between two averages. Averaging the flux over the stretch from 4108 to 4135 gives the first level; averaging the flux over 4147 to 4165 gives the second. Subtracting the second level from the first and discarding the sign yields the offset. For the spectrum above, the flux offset 3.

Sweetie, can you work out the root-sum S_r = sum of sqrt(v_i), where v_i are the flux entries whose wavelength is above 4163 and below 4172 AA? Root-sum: 95.5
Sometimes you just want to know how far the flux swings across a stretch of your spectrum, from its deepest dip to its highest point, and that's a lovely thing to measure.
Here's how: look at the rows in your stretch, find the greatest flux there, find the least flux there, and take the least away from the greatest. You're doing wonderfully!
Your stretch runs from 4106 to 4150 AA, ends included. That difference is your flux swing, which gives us 73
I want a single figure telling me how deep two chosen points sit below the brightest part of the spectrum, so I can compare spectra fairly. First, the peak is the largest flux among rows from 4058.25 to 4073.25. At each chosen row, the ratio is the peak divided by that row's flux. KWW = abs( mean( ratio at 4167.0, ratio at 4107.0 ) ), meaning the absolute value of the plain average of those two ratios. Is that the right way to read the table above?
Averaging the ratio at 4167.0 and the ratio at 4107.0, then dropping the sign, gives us 1.13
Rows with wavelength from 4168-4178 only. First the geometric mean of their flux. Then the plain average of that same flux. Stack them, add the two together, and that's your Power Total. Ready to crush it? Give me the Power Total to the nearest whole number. 498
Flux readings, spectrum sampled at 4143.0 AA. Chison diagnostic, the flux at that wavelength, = 241.7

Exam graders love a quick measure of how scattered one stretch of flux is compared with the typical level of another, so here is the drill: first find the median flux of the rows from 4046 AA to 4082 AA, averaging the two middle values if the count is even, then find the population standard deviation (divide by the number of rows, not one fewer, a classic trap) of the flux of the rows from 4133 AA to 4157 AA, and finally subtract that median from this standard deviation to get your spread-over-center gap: -231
